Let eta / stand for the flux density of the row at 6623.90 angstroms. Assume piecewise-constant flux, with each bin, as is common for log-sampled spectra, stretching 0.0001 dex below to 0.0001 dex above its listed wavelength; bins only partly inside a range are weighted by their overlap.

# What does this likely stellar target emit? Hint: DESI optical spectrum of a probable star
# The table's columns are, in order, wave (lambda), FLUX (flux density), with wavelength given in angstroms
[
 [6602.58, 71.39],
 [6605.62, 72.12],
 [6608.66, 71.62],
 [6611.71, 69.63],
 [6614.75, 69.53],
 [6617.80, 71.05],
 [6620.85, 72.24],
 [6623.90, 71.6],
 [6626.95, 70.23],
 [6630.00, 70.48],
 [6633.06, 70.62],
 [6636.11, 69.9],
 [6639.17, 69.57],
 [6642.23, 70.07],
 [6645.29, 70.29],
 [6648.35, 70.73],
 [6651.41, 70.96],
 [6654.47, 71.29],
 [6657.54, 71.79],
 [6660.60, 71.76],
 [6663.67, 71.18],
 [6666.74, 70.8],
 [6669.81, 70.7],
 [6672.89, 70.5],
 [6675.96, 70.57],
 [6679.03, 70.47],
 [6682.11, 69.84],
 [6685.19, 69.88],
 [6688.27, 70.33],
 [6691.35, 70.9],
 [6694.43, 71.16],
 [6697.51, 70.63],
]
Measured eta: 71.6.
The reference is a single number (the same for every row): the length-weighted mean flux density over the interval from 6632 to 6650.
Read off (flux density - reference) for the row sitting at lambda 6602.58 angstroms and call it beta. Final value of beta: 1.19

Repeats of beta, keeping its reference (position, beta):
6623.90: 1.40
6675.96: 0.37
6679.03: 0.27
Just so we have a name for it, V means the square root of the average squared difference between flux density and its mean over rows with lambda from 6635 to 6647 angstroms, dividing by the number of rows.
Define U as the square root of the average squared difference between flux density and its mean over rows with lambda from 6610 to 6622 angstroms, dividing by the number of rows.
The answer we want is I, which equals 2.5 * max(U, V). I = 2.8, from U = 1.12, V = 0.26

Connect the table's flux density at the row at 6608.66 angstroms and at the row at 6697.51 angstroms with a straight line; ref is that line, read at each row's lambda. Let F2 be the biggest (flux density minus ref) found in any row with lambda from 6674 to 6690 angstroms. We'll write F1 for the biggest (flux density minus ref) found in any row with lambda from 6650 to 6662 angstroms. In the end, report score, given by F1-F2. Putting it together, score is 1.02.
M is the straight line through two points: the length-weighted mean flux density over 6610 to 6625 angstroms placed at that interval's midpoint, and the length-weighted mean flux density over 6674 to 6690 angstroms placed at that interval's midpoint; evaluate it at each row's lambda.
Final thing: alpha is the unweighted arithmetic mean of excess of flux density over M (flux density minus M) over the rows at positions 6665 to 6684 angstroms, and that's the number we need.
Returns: 0.17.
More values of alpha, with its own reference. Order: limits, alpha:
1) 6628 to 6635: -0.11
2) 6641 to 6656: 0.15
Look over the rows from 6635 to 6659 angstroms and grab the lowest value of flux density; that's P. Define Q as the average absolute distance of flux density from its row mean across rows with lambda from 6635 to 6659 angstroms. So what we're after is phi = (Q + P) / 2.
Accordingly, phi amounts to 35.1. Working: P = 69.57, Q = 0.6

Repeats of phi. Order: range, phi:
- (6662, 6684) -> 35.1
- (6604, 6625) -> 35.2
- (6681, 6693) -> 35.1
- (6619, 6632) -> 35.5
